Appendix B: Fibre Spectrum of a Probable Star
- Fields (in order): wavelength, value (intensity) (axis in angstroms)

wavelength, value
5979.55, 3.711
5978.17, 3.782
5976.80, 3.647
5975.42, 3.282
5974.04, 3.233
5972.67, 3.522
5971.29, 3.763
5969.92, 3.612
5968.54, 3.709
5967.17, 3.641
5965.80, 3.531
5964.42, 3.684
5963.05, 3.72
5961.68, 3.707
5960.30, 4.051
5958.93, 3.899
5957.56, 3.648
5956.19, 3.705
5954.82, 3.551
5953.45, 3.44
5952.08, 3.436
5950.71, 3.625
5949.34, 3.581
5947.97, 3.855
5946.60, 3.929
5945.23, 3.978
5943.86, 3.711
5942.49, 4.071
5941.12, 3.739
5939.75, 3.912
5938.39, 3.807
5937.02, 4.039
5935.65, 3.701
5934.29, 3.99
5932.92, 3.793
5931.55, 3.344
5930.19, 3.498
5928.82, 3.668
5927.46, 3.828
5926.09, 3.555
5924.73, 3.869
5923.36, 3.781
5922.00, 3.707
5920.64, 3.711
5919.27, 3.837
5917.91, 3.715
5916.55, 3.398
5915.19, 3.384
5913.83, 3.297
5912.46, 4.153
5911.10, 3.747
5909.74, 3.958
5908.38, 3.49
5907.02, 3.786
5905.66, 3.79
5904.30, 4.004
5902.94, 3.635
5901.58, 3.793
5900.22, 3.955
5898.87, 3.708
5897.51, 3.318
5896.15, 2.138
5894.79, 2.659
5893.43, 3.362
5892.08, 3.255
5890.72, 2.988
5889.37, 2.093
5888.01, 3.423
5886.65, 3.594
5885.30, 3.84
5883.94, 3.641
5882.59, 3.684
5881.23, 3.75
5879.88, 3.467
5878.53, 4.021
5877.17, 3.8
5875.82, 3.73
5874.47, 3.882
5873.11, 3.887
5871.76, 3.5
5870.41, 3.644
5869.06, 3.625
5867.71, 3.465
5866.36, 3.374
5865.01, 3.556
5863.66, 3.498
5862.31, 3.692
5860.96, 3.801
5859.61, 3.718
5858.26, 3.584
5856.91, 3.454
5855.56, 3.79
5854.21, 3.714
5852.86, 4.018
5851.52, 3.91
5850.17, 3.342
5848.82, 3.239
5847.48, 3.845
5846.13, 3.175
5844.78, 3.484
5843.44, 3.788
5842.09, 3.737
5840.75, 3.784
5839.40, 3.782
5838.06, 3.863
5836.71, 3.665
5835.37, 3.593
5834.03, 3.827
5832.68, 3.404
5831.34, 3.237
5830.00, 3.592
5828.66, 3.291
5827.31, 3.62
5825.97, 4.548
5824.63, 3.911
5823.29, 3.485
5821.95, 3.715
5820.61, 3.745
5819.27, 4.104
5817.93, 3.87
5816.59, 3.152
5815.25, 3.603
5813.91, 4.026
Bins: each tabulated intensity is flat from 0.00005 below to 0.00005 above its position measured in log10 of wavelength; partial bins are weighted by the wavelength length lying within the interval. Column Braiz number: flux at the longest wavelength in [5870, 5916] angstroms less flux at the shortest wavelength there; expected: -0.26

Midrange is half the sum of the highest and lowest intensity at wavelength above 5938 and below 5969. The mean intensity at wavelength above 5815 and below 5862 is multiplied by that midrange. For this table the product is 13.8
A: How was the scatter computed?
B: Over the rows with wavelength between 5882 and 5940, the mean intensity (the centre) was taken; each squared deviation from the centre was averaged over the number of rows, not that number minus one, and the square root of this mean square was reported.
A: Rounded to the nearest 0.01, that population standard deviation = 0.43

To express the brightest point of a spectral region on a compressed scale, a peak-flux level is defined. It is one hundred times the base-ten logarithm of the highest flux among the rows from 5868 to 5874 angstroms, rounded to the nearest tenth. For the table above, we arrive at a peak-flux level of 59.0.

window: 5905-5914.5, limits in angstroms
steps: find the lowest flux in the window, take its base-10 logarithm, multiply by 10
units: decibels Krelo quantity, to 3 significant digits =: 5.18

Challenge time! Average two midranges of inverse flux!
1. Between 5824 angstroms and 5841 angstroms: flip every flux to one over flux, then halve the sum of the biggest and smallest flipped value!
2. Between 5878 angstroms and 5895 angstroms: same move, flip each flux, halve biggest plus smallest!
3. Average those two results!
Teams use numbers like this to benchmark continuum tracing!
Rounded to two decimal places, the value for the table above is 0.31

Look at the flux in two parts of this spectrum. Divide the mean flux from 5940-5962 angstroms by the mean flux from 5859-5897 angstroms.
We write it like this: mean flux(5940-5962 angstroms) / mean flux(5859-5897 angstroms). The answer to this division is 1.08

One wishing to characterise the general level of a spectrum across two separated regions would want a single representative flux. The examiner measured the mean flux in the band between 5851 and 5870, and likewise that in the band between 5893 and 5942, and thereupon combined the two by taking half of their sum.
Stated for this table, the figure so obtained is 3.65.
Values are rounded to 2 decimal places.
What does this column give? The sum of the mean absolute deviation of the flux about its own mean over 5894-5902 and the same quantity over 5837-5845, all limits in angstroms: 0.66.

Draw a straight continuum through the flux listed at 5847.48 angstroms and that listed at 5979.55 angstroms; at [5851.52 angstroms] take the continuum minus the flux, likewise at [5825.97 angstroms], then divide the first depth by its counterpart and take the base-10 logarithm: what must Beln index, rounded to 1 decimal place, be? -1.0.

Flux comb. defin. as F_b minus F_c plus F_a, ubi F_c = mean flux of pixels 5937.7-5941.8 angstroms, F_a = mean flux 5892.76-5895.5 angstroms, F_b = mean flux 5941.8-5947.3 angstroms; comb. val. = 3.1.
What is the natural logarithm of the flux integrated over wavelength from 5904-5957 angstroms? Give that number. 5.3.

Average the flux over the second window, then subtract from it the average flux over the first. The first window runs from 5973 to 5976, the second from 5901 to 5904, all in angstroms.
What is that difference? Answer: 0.46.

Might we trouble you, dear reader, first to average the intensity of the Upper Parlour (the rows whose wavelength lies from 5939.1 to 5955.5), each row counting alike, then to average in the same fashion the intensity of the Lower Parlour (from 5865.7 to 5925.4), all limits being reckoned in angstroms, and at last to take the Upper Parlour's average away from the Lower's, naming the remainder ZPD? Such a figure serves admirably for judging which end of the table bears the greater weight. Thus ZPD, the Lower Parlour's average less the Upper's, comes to -0.17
